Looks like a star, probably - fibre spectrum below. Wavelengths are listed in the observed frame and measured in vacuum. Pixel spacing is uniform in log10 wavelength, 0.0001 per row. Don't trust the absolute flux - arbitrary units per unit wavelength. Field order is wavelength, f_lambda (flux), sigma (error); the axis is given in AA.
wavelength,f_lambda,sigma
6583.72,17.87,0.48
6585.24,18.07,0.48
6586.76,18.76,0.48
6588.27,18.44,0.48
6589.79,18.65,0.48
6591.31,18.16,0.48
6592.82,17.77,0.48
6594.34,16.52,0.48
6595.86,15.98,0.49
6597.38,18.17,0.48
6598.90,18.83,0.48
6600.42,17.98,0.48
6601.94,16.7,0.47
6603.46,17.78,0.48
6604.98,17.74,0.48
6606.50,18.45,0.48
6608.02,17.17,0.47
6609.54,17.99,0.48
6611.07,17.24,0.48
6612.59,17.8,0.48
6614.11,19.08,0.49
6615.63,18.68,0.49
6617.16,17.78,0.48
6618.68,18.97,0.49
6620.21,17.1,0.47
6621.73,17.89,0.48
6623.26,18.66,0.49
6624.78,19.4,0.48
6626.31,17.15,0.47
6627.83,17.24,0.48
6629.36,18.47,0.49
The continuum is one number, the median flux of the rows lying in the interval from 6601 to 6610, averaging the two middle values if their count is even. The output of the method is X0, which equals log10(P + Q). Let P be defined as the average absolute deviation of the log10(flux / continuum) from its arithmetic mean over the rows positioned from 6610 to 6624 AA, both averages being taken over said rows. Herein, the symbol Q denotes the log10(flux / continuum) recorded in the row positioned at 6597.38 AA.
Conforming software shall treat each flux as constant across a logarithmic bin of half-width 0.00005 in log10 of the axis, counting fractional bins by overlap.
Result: -1.60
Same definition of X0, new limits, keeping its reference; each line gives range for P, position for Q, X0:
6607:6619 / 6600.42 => -1.70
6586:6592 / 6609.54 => -1.99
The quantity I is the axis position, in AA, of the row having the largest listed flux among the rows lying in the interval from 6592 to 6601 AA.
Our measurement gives 6598.90 AA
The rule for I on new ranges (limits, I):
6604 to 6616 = 6614.11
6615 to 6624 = 6618.68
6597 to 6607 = 6598.90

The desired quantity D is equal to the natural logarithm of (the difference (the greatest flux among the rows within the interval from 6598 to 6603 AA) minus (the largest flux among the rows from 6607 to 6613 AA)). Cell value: -0.2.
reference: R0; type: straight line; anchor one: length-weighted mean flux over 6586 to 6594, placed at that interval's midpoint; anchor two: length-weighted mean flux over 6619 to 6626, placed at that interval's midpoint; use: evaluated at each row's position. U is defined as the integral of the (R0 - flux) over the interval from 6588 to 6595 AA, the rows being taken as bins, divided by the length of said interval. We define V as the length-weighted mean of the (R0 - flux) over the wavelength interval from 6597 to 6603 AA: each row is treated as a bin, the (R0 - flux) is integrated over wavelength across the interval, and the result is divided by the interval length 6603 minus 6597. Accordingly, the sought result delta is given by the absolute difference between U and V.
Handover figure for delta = 0.0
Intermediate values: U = 0.4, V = 0.36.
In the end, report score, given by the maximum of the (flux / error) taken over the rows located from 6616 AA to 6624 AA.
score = 38.7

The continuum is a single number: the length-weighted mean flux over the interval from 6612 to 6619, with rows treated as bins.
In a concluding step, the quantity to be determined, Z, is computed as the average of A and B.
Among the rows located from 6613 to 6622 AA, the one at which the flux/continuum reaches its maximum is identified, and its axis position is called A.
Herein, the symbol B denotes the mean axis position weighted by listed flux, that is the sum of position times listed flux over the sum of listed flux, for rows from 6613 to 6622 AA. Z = 6616.0 AA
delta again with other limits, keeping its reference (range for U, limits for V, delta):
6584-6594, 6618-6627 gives 0.0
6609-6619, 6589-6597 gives 0.8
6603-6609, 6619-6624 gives 0.2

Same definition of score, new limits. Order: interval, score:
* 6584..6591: 39.1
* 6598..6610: 39.2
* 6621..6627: 40.4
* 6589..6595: 38.9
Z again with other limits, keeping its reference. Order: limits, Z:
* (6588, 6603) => 6597.0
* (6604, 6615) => 6611.8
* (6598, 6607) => 6600.8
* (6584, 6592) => 6587.5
